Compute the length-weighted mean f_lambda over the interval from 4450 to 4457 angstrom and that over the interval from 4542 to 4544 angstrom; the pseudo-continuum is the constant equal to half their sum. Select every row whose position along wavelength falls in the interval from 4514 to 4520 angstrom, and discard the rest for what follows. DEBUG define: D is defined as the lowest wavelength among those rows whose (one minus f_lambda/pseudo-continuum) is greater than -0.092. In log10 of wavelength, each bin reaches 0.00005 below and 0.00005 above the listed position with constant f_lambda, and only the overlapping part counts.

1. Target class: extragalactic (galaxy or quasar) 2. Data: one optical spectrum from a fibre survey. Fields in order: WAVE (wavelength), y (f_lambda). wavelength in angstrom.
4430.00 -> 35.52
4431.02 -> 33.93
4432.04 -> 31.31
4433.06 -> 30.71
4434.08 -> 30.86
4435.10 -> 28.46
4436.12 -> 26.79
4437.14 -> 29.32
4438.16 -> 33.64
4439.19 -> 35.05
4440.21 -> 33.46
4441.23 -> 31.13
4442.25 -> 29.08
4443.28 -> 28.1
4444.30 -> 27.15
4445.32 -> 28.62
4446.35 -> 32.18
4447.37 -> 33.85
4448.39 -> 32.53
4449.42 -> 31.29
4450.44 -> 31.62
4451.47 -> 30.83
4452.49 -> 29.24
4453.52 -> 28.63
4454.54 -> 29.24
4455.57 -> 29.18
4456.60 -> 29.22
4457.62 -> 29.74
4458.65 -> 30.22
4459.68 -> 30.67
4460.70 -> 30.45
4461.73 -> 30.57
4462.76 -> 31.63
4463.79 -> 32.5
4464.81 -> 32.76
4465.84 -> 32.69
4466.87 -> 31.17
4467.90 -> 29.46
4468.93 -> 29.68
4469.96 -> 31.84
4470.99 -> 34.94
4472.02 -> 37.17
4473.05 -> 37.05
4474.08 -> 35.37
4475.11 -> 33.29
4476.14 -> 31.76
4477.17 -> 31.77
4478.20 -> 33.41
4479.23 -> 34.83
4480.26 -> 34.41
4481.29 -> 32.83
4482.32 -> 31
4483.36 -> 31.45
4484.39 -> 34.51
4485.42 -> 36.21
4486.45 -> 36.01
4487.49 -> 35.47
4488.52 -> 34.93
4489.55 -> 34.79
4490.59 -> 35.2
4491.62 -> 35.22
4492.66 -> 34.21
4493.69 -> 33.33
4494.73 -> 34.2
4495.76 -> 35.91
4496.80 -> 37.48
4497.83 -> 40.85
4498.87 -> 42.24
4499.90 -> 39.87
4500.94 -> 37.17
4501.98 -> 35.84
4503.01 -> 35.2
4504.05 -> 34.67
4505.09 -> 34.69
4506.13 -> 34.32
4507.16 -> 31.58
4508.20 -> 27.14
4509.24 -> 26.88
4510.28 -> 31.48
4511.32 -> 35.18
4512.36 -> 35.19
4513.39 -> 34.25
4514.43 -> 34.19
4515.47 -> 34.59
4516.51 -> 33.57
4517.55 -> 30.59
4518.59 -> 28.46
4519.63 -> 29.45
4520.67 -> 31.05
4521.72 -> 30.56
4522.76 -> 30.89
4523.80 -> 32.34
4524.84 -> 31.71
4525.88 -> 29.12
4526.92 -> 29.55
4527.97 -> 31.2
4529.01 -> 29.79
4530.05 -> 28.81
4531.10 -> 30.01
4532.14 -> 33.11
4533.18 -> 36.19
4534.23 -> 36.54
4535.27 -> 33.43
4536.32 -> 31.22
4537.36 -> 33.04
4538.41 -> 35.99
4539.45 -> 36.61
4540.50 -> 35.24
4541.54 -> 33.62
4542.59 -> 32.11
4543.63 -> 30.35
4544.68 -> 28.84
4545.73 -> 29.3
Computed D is 4517.55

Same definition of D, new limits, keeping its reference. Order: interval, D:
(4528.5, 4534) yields 4529.01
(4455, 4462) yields 4455.57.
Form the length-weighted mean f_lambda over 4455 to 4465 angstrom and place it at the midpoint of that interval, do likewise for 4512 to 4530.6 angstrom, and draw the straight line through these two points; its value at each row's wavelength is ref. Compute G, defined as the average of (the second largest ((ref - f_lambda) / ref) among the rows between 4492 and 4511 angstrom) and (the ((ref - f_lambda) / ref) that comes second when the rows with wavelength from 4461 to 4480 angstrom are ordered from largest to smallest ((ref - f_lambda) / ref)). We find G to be 0.082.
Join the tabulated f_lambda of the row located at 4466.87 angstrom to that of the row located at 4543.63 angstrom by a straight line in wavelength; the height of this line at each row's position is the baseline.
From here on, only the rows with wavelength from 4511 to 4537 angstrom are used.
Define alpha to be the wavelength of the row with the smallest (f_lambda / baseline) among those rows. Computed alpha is 4518.59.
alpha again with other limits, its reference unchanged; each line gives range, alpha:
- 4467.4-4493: 4467.90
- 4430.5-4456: 4436.12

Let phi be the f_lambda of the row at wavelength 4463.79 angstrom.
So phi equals 32.5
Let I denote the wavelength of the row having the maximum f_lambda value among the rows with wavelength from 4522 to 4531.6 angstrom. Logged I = 4523.80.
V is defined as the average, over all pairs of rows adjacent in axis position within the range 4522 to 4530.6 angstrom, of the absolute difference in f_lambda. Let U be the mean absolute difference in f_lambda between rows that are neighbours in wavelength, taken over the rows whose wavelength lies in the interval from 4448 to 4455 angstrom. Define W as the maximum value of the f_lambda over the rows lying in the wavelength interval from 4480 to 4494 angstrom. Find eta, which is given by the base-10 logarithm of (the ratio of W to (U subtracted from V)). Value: 1.9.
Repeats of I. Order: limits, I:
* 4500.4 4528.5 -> 4500.94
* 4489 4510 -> 4498.87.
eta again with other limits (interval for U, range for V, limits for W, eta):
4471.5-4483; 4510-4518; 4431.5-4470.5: 2.7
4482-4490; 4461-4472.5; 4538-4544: 2.0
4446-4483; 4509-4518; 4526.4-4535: 1.7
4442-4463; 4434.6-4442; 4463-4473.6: 1.4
